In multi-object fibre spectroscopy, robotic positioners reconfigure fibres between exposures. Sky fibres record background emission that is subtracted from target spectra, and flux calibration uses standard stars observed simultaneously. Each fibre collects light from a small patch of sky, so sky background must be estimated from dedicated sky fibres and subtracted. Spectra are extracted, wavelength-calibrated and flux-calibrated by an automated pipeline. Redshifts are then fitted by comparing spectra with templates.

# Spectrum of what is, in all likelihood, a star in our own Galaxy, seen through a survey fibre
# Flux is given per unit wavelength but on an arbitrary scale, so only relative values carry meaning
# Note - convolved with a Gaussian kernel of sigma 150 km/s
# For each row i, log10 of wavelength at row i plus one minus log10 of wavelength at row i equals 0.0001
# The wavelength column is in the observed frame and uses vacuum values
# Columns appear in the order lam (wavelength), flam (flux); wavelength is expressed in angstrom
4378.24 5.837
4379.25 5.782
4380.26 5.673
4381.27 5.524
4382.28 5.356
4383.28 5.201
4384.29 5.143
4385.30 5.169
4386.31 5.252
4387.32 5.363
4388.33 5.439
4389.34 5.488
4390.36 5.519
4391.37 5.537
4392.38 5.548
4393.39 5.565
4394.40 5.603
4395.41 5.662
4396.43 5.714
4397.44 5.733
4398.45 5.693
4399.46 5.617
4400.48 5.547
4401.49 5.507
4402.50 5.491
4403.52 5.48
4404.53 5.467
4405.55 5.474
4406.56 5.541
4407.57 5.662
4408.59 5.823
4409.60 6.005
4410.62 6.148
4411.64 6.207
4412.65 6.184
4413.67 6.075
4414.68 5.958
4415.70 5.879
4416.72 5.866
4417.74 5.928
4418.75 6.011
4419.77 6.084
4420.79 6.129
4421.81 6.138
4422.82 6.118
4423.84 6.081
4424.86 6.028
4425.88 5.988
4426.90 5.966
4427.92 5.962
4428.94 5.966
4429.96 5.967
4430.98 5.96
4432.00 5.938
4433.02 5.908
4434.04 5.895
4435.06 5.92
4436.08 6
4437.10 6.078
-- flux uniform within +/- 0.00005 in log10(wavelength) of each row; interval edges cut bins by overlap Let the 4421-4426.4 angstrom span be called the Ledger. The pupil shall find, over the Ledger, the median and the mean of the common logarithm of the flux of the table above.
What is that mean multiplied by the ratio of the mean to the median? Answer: 0.78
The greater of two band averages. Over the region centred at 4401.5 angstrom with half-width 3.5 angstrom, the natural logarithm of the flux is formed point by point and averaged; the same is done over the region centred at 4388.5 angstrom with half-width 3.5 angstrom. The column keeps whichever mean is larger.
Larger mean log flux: 1.71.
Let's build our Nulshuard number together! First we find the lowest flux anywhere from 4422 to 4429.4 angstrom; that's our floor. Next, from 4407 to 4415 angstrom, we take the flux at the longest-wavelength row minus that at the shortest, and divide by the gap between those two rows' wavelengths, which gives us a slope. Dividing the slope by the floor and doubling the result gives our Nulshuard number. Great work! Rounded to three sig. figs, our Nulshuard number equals 0.0140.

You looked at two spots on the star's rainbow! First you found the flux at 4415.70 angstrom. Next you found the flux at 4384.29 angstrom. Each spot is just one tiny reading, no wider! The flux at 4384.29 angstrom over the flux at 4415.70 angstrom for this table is 0.87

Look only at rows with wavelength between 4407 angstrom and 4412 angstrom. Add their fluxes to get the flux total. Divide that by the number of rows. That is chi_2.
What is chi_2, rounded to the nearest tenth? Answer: 6.0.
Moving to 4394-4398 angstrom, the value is 5.7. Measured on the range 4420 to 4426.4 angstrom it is 6.1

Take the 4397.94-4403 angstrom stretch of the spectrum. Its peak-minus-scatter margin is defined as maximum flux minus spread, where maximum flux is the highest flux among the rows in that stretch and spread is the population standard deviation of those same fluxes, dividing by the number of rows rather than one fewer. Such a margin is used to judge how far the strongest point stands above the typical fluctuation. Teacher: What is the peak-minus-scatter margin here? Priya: 5.62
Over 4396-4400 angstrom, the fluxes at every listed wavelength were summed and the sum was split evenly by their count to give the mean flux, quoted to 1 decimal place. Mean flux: 5.7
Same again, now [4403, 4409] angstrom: 5.6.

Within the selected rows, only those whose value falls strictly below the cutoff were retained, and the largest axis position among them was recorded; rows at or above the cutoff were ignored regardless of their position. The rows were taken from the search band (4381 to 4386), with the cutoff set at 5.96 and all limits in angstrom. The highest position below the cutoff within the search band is 4385.30 angstrom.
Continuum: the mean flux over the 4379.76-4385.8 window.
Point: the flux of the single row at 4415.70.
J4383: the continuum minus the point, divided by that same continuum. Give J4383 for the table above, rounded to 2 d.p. -0.10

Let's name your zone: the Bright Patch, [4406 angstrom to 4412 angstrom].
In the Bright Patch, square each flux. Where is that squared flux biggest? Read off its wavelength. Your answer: 4411.64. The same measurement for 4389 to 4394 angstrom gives 4393.39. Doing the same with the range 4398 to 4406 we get 4398.45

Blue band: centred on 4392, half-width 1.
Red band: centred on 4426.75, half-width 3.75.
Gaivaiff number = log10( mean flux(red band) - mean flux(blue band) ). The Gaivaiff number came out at -0.35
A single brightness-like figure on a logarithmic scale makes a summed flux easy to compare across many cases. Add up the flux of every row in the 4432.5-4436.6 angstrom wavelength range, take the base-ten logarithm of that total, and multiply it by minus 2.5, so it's -3.44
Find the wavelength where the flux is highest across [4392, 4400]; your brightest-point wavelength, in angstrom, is 4397.44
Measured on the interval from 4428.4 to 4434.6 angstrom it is 4429.96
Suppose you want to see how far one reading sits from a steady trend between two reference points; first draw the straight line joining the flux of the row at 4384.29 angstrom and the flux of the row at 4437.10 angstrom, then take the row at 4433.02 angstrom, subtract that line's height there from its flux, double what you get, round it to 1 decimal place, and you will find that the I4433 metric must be -0.2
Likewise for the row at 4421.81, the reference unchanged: 0.7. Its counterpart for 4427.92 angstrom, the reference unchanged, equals 0.1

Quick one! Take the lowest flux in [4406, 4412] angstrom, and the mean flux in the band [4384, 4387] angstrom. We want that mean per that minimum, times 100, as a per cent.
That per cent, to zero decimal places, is 94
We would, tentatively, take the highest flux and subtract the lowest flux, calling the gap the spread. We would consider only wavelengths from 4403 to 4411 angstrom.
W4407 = 0.68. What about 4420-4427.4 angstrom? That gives 0.17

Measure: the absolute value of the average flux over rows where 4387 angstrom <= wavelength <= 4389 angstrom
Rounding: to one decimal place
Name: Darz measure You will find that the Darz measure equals 5.4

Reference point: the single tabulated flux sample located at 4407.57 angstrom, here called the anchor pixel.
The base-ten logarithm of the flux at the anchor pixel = 0.753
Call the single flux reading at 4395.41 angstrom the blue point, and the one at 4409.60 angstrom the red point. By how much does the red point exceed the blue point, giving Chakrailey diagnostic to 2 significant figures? 0.34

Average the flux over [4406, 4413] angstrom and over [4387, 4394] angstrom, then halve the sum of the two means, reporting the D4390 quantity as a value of 5.72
